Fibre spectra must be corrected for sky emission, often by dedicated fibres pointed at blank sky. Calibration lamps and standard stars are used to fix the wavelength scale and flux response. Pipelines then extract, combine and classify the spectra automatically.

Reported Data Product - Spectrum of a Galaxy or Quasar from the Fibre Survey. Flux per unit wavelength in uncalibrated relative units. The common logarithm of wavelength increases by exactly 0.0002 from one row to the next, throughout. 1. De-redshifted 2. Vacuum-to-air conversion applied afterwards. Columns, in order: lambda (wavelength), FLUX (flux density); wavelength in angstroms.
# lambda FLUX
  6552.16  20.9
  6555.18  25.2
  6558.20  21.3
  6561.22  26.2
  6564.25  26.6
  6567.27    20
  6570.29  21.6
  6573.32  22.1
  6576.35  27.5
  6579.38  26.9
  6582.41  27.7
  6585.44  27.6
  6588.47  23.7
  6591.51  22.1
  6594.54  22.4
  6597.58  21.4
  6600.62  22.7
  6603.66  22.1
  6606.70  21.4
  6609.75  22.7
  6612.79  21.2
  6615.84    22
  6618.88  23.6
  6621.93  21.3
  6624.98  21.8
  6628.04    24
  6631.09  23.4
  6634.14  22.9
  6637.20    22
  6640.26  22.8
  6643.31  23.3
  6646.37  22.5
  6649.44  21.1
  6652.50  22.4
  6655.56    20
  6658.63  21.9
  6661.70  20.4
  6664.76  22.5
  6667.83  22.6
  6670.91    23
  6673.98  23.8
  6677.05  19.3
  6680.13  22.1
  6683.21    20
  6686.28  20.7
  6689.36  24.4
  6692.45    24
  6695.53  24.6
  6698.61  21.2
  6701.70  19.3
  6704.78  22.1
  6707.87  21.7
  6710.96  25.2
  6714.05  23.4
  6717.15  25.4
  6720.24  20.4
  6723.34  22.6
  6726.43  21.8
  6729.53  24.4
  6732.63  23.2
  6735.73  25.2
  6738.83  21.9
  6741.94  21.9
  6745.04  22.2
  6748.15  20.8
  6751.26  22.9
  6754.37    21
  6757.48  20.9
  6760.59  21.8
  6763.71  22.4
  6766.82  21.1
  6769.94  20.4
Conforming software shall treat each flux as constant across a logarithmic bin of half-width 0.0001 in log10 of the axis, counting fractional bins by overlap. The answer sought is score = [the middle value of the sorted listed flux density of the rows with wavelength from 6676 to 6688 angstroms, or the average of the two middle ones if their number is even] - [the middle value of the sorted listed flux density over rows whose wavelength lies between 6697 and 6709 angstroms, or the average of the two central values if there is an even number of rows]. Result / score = -1.1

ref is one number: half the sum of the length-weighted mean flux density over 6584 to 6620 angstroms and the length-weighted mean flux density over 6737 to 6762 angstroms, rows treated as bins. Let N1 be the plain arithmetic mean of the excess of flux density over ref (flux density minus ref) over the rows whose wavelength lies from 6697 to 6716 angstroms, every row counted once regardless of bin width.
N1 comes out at -0.1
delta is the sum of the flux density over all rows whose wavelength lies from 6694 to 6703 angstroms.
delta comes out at 65.1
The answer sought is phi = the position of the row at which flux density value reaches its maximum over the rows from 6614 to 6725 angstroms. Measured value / 6717.15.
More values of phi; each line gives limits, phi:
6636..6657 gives 6643.31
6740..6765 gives 6751.26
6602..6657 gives 6628.04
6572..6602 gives 6582.41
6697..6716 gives 6710.96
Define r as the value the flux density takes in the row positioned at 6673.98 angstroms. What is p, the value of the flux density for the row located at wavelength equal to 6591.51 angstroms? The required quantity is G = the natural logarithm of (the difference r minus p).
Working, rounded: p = 22.1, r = 23.8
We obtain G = 0.5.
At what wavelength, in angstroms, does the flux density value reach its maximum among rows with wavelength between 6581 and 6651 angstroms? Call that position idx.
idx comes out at 6582.41 angstroms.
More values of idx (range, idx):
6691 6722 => 6717.15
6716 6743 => 6717.15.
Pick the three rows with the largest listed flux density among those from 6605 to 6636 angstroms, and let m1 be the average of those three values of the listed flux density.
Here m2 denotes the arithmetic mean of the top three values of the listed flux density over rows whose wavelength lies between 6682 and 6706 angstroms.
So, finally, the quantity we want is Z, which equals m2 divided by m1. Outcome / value 1.03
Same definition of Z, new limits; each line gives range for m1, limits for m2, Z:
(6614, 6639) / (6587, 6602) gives 0.97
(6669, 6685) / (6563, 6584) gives 1.19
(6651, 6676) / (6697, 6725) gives 1.07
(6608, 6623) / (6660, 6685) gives 1.02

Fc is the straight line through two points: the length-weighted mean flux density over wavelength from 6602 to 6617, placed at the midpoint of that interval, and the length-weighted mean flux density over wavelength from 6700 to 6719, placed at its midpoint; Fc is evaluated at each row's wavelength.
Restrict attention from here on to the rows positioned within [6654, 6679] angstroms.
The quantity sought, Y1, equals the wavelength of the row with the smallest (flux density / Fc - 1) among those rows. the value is 6677.05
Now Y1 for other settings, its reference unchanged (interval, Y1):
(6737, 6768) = 6748.15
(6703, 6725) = 6720.24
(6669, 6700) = 6677.05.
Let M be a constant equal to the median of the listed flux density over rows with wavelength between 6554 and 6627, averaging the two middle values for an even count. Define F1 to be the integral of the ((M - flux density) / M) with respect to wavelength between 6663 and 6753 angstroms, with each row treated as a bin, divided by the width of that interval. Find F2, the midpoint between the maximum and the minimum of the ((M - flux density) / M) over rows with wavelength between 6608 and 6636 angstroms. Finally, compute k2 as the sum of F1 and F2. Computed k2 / -0.027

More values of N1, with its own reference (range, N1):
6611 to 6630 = 0.1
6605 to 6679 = -0.1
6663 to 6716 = 0.1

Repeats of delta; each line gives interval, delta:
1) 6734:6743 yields 69.0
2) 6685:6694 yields 69.1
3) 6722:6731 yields 68.8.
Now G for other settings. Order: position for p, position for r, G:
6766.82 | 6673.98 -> 1.0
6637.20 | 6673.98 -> 0.6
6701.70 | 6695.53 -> 1.7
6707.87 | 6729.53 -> 1.0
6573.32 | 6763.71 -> -1.2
